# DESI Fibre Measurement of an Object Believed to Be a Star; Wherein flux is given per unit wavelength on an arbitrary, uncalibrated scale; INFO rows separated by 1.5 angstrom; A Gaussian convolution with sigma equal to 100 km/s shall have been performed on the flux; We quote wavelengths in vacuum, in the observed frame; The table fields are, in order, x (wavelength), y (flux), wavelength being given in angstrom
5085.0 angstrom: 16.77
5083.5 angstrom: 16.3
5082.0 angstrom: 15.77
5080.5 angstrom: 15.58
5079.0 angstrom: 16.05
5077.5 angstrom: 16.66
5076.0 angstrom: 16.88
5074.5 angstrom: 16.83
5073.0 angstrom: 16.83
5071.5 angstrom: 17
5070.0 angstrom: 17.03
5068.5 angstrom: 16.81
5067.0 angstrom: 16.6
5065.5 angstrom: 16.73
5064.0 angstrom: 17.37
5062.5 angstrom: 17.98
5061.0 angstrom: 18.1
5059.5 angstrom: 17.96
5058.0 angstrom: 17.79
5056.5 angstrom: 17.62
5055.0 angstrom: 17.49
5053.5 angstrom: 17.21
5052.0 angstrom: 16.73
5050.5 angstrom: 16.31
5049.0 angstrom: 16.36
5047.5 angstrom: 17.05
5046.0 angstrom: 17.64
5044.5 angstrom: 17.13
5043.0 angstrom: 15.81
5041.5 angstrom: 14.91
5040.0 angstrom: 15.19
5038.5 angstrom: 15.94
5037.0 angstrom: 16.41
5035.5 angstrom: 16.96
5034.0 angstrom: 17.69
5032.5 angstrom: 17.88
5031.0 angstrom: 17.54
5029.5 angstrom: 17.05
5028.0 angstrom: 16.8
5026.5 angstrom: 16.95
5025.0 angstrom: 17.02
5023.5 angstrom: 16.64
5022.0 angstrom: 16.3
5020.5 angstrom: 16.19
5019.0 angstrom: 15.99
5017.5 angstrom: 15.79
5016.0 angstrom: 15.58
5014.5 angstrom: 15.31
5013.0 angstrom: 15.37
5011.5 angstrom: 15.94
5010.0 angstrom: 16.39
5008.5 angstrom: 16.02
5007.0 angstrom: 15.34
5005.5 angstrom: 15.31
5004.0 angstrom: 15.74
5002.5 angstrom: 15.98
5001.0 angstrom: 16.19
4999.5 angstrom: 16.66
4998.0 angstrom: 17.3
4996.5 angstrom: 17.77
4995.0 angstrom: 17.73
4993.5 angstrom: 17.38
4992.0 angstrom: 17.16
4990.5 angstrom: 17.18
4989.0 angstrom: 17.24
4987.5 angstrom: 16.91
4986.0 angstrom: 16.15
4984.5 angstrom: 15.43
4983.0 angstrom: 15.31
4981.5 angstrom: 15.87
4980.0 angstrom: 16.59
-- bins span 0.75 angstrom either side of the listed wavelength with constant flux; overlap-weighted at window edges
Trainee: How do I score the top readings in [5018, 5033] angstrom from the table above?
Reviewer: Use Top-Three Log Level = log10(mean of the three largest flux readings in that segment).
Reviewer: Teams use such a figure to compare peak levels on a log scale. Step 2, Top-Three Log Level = 1.243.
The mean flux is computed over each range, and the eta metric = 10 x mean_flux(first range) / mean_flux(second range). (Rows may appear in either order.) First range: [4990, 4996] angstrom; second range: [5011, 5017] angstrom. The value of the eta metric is 11.2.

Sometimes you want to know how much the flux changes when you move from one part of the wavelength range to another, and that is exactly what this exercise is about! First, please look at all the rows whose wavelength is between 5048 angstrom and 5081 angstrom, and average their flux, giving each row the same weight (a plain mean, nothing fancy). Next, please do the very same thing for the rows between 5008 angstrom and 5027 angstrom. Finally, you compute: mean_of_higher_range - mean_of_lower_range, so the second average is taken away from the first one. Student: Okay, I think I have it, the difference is 0.9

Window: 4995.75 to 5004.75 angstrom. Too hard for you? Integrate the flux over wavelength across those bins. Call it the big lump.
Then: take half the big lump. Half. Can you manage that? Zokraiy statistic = 75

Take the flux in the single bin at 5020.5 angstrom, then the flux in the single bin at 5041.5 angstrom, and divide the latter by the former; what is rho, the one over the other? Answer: 0.92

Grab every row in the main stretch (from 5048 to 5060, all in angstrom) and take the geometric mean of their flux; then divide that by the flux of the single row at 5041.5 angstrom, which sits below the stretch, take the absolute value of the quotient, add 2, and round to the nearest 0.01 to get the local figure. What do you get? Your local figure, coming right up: 3.15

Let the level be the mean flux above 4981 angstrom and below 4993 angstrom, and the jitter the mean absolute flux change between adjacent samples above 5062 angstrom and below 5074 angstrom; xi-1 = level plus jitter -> 16.7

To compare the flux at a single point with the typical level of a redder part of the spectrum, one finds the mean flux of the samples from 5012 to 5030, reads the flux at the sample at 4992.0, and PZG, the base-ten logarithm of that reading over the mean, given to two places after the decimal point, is 0.02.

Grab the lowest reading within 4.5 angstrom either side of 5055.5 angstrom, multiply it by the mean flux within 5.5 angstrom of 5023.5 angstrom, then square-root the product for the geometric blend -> 16.6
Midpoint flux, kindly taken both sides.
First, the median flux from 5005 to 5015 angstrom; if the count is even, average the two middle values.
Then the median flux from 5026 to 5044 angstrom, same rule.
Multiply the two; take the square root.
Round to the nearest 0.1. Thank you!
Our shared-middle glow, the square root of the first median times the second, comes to 16.1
